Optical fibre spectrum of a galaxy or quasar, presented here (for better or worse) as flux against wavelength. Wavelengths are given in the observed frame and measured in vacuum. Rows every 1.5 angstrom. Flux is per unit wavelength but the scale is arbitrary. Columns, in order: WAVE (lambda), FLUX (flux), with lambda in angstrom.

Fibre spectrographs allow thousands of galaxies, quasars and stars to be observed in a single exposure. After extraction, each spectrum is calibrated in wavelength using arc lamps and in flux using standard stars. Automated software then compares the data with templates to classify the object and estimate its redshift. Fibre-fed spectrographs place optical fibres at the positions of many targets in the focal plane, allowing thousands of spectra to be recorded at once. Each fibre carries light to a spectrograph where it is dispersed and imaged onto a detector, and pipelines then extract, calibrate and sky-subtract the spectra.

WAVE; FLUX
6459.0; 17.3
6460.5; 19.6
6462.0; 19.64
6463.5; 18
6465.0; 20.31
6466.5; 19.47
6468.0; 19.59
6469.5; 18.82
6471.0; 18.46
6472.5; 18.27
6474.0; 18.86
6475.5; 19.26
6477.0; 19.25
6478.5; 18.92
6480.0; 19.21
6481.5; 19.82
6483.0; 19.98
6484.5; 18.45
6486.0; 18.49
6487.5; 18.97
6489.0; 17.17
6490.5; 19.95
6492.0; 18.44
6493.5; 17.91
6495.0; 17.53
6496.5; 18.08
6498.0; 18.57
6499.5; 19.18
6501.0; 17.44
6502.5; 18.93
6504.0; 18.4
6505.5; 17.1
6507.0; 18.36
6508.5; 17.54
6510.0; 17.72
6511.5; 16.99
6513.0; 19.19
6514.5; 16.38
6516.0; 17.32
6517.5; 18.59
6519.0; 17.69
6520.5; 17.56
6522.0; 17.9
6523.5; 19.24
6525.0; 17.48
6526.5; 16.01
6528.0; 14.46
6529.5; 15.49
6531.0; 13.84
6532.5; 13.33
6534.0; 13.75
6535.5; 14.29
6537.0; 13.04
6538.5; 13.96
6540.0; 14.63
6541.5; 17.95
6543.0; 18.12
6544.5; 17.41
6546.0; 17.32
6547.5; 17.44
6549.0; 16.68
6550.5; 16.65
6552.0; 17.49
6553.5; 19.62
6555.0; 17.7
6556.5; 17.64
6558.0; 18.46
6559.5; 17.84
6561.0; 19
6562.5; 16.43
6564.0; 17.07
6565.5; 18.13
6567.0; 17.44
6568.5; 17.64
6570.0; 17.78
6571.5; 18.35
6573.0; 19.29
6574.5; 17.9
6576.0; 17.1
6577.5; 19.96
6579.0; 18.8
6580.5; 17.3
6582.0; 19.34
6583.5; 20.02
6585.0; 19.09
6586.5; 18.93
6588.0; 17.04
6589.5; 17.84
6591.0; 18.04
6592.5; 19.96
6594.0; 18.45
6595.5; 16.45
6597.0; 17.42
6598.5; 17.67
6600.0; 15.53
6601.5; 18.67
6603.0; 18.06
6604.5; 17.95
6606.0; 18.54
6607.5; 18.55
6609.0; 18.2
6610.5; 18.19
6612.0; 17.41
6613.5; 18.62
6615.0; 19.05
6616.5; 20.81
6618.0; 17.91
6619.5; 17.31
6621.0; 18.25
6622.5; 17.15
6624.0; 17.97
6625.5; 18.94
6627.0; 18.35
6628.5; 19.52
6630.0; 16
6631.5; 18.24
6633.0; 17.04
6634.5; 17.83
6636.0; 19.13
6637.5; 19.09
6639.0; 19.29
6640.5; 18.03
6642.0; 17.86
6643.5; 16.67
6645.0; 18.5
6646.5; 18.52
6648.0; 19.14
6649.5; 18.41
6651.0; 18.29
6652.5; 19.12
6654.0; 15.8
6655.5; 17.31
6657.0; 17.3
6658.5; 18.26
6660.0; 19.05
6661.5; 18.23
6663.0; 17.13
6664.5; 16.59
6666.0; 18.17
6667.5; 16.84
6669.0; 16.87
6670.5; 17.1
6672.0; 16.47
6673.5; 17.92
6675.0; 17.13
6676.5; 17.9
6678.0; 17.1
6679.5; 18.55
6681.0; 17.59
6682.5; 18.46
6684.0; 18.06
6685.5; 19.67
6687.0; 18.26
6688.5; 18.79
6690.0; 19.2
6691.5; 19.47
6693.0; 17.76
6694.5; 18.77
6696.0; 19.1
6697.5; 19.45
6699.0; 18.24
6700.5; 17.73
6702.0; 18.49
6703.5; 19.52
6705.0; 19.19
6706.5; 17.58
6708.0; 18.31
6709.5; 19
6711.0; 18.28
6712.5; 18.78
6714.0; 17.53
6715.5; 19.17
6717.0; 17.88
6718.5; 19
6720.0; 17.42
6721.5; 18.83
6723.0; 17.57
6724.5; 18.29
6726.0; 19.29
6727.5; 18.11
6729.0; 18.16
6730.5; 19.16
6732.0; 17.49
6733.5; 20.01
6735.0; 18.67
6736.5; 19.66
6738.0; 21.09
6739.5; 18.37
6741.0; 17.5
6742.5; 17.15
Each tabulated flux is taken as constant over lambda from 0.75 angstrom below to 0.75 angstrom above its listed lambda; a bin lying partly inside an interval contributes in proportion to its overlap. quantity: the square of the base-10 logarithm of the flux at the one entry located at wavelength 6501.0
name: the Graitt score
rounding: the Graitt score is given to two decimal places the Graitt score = 1.54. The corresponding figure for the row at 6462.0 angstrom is 1.67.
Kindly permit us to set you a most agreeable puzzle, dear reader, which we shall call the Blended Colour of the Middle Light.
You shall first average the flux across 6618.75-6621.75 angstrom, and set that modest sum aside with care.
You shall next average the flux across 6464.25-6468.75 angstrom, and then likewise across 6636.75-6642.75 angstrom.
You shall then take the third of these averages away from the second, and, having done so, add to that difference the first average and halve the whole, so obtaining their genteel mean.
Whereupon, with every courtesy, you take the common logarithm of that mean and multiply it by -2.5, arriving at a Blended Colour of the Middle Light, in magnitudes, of -2.44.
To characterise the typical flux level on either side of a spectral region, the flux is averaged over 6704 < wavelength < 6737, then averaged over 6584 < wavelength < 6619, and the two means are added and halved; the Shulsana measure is 18.4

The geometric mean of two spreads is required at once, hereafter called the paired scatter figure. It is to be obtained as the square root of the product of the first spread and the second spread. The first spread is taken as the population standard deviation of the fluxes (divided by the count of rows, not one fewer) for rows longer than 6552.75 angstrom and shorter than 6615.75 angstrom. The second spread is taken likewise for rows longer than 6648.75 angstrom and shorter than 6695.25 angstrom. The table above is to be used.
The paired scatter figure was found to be 0.95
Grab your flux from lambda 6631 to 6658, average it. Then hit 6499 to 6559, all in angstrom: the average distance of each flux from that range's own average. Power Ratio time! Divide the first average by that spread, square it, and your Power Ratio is 168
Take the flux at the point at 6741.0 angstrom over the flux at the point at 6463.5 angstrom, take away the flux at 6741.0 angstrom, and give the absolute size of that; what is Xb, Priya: 16.5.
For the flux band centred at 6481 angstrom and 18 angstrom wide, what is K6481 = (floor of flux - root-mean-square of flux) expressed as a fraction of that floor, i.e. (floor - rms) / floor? -0.10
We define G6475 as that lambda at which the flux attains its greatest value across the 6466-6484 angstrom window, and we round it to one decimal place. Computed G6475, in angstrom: 6483.0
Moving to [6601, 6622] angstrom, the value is 6616.5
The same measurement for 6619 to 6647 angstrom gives 6628.5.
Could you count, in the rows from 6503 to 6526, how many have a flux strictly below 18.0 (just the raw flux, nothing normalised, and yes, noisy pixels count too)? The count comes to 10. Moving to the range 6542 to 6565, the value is 11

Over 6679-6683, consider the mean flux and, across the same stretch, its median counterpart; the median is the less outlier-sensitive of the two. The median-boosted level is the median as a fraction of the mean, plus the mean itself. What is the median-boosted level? 19.2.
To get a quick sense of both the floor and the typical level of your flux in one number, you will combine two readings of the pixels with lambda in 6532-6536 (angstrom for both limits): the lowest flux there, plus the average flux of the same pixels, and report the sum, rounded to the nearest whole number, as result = 27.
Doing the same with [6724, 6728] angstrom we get 37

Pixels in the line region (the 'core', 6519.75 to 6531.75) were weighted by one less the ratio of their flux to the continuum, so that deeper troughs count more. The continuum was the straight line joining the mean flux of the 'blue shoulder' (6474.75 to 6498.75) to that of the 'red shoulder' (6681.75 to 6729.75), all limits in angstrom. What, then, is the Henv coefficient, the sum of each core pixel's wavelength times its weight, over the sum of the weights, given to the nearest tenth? 6528.0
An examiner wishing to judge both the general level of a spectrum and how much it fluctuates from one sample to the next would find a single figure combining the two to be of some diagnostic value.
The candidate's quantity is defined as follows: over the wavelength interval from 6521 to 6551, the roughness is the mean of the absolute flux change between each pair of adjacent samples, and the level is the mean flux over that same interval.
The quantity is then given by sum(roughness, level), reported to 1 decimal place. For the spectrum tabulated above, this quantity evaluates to 16.9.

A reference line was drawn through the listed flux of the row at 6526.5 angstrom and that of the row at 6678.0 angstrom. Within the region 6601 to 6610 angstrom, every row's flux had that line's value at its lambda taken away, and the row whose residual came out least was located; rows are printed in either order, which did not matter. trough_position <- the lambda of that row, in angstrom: 6604.5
